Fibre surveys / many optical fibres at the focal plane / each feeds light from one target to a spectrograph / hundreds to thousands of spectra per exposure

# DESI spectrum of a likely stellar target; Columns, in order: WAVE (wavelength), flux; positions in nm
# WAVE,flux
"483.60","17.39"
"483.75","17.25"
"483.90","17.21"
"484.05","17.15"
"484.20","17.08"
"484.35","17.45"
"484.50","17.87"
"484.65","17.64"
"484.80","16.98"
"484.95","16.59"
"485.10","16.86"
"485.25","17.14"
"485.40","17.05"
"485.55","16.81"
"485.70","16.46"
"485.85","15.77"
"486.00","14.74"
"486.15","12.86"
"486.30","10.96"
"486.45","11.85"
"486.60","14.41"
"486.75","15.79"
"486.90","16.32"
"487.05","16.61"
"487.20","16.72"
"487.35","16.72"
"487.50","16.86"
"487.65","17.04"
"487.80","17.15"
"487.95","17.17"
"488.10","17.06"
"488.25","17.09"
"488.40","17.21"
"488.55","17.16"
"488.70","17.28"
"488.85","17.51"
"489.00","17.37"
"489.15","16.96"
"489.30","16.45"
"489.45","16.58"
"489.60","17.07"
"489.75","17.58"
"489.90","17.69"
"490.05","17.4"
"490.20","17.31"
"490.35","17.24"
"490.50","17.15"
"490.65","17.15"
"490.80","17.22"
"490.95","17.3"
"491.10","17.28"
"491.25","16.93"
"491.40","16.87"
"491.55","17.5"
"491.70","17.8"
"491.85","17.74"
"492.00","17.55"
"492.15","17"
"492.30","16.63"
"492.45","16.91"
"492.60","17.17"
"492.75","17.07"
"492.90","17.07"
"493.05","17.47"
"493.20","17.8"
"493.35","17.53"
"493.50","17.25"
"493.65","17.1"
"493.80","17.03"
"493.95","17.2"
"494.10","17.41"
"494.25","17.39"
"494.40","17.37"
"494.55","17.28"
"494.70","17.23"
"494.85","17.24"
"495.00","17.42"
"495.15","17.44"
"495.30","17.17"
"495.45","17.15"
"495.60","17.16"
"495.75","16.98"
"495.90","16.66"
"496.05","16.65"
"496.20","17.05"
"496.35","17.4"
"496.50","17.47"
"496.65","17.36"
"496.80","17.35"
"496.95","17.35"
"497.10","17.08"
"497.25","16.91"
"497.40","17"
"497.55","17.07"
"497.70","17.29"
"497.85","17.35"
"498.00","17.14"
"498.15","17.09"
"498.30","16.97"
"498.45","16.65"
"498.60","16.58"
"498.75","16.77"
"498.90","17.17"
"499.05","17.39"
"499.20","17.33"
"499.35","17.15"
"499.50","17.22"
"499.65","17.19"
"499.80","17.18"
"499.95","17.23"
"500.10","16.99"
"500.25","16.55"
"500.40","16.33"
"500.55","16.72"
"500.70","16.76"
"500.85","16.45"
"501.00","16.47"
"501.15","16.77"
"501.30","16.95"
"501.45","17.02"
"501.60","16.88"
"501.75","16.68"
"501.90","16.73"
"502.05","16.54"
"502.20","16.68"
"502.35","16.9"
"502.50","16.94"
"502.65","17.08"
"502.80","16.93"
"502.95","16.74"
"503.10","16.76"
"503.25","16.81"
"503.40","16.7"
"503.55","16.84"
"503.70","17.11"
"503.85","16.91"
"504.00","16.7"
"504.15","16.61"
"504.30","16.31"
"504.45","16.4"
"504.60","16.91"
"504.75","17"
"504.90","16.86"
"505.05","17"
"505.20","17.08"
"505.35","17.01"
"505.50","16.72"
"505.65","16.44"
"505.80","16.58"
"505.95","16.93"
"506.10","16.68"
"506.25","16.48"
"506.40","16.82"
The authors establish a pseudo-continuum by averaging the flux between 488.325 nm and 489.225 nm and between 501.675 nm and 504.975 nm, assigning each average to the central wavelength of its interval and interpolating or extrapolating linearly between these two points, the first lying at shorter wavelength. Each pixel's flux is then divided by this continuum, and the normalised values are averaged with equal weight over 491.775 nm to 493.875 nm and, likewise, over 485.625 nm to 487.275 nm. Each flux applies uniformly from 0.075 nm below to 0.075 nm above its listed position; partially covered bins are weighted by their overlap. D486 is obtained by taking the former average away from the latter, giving -0.15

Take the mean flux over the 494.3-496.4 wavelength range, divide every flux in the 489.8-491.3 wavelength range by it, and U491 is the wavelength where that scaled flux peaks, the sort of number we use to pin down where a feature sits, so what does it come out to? 489.90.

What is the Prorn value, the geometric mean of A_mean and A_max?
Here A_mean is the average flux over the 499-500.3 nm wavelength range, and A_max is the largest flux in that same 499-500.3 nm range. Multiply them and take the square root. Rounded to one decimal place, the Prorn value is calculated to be 17.3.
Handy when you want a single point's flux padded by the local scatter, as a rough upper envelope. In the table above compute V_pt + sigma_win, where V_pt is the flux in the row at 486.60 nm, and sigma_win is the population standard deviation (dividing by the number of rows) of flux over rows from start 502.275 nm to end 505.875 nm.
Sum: 14.6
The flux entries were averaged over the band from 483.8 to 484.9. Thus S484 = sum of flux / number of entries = 17.3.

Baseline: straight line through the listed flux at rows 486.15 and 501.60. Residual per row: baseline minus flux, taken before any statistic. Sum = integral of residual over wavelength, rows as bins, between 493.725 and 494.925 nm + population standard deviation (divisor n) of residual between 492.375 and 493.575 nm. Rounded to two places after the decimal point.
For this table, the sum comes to -2.51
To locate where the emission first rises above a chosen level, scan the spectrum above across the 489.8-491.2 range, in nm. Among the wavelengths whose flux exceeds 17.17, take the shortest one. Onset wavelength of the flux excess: 489.90 nm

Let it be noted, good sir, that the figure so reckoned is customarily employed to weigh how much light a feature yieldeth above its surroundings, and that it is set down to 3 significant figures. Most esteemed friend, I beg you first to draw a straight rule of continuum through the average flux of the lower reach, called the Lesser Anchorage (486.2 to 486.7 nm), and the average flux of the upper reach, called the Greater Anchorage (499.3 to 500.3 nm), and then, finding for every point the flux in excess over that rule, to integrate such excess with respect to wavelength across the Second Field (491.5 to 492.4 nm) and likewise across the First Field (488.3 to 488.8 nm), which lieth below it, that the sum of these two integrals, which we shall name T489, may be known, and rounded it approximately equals 4.58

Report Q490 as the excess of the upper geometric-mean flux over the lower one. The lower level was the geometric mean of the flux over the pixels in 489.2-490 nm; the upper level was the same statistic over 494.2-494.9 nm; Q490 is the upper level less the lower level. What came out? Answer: 0.24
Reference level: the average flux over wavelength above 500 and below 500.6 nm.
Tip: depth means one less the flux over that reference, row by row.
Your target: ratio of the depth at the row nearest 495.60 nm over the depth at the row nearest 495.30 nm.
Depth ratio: 1.0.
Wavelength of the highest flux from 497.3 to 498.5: 497.85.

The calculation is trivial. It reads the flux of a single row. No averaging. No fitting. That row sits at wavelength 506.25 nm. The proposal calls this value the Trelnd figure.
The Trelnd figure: 16.48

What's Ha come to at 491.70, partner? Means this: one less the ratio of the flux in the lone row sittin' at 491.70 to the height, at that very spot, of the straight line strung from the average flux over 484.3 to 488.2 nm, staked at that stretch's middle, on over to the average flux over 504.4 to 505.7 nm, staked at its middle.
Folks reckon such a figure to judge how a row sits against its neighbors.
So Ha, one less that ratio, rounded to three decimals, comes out -0.091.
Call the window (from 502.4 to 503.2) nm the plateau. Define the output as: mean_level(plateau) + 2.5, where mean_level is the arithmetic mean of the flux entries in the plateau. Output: 19.4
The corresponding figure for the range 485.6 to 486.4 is 16.7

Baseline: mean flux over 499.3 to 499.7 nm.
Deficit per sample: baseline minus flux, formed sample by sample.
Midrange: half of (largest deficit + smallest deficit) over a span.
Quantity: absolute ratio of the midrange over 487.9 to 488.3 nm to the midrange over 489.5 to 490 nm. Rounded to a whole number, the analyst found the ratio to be 0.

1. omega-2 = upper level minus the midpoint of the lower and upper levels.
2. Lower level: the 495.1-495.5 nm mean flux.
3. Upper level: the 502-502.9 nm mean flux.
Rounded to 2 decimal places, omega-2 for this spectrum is -0.20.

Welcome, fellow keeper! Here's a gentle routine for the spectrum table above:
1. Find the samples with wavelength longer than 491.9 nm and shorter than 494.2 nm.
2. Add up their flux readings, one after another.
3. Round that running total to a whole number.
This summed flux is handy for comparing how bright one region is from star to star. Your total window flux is 258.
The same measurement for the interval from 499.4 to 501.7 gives 253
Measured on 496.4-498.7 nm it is 257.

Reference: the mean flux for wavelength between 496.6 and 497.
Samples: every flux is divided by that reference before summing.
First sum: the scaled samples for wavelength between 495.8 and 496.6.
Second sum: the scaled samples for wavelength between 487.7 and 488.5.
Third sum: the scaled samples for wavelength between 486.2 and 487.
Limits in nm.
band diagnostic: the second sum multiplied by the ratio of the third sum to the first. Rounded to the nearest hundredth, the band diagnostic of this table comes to 4.02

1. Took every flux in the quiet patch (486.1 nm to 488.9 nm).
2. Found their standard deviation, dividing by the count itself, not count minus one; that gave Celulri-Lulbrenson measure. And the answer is 1.92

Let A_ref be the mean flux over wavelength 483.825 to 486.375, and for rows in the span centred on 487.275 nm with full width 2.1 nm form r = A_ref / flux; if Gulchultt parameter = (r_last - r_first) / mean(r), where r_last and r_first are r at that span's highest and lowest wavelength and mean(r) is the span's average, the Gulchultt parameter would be -0.51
